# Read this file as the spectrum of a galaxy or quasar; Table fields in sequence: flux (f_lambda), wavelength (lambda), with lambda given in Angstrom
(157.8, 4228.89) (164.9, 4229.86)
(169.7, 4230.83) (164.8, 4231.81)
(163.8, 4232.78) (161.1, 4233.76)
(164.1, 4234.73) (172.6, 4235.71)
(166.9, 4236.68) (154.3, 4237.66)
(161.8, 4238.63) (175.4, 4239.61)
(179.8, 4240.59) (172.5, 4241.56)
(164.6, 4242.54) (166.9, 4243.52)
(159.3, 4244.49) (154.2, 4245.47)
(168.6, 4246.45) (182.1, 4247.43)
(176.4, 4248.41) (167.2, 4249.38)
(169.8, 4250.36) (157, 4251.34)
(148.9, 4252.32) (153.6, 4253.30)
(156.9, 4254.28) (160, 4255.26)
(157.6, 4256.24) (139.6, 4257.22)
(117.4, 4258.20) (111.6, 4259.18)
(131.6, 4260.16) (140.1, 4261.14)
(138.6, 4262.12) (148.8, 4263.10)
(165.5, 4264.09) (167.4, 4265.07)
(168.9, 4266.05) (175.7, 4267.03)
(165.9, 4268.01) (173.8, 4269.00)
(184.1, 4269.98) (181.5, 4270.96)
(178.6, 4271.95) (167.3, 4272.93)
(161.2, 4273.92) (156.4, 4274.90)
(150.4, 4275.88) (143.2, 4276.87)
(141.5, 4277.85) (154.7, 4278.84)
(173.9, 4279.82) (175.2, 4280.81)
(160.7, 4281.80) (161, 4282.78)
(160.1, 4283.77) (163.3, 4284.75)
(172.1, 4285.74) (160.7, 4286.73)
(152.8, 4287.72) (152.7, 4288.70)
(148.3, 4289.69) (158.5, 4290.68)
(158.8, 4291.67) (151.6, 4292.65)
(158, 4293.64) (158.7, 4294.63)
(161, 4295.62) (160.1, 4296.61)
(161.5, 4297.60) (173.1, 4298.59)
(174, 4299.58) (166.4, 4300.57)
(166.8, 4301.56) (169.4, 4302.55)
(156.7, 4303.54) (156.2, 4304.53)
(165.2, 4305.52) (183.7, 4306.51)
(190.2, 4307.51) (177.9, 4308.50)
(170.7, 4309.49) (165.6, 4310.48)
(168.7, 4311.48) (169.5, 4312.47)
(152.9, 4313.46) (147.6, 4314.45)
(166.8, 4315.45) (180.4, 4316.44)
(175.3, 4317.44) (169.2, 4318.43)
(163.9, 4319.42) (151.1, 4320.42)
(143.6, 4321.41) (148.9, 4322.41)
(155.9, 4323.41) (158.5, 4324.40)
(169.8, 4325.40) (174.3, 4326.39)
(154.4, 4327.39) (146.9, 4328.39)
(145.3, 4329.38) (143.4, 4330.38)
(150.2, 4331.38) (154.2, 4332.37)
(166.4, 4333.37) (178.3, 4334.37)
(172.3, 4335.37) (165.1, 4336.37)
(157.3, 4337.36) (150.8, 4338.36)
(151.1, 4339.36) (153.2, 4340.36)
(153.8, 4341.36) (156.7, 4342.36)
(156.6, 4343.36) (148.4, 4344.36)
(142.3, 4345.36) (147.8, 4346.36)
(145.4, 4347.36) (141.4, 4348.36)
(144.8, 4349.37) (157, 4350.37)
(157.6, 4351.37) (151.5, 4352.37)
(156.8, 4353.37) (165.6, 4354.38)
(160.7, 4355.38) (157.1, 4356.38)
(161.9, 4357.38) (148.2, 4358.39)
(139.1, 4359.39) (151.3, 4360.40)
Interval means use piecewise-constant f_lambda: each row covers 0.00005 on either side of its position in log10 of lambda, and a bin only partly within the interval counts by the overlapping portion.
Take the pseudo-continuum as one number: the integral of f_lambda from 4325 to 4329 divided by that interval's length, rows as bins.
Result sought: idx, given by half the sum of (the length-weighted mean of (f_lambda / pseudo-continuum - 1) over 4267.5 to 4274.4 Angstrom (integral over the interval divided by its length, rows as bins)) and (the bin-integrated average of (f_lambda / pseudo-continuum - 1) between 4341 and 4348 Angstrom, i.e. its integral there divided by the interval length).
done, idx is 0.004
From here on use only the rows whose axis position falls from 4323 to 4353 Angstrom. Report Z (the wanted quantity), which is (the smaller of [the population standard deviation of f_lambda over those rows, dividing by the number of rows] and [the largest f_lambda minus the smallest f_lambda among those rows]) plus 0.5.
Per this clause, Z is 10.0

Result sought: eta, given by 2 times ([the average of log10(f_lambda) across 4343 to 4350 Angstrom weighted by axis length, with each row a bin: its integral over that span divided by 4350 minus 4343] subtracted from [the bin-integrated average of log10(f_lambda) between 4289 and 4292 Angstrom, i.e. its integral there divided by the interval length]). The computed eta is 0.04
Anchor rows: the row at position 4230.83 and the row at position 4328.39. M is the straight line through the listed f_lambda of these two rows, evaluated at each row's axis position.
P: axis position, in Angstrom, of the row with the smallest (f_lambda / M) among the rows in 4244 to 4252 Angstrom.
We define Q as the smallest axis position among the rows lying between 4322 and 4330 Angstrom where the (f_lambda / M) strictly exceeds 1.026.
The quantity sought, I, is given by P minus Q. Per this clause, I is -77.9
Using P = 4245.47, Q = 4323.41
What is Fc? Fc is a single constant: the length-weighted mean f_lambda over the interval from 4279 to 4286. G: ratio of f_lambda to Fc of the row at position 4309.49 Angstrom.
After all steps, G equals 1.03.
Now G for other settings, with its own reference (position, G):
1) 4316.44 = 1.09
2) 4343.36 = 0.94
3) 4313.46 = 0.92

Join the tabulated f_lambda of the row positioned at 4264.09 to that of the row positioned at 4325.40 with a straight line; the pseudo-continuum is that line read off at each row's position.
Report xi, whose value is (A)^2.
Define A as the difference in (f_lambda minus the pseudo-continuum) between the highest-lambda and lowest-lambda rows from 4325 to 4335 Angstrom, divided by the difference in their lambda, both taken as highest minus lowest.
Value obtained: 0.8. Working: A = 0.9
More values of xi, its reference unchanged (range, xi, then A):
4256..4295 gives 0.0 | 0.0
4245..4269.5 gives 0.6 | 0.8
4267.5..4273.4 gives 0.0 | 0.2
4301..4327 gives 0.1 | 0.2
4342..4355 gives 0.4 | 0.7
